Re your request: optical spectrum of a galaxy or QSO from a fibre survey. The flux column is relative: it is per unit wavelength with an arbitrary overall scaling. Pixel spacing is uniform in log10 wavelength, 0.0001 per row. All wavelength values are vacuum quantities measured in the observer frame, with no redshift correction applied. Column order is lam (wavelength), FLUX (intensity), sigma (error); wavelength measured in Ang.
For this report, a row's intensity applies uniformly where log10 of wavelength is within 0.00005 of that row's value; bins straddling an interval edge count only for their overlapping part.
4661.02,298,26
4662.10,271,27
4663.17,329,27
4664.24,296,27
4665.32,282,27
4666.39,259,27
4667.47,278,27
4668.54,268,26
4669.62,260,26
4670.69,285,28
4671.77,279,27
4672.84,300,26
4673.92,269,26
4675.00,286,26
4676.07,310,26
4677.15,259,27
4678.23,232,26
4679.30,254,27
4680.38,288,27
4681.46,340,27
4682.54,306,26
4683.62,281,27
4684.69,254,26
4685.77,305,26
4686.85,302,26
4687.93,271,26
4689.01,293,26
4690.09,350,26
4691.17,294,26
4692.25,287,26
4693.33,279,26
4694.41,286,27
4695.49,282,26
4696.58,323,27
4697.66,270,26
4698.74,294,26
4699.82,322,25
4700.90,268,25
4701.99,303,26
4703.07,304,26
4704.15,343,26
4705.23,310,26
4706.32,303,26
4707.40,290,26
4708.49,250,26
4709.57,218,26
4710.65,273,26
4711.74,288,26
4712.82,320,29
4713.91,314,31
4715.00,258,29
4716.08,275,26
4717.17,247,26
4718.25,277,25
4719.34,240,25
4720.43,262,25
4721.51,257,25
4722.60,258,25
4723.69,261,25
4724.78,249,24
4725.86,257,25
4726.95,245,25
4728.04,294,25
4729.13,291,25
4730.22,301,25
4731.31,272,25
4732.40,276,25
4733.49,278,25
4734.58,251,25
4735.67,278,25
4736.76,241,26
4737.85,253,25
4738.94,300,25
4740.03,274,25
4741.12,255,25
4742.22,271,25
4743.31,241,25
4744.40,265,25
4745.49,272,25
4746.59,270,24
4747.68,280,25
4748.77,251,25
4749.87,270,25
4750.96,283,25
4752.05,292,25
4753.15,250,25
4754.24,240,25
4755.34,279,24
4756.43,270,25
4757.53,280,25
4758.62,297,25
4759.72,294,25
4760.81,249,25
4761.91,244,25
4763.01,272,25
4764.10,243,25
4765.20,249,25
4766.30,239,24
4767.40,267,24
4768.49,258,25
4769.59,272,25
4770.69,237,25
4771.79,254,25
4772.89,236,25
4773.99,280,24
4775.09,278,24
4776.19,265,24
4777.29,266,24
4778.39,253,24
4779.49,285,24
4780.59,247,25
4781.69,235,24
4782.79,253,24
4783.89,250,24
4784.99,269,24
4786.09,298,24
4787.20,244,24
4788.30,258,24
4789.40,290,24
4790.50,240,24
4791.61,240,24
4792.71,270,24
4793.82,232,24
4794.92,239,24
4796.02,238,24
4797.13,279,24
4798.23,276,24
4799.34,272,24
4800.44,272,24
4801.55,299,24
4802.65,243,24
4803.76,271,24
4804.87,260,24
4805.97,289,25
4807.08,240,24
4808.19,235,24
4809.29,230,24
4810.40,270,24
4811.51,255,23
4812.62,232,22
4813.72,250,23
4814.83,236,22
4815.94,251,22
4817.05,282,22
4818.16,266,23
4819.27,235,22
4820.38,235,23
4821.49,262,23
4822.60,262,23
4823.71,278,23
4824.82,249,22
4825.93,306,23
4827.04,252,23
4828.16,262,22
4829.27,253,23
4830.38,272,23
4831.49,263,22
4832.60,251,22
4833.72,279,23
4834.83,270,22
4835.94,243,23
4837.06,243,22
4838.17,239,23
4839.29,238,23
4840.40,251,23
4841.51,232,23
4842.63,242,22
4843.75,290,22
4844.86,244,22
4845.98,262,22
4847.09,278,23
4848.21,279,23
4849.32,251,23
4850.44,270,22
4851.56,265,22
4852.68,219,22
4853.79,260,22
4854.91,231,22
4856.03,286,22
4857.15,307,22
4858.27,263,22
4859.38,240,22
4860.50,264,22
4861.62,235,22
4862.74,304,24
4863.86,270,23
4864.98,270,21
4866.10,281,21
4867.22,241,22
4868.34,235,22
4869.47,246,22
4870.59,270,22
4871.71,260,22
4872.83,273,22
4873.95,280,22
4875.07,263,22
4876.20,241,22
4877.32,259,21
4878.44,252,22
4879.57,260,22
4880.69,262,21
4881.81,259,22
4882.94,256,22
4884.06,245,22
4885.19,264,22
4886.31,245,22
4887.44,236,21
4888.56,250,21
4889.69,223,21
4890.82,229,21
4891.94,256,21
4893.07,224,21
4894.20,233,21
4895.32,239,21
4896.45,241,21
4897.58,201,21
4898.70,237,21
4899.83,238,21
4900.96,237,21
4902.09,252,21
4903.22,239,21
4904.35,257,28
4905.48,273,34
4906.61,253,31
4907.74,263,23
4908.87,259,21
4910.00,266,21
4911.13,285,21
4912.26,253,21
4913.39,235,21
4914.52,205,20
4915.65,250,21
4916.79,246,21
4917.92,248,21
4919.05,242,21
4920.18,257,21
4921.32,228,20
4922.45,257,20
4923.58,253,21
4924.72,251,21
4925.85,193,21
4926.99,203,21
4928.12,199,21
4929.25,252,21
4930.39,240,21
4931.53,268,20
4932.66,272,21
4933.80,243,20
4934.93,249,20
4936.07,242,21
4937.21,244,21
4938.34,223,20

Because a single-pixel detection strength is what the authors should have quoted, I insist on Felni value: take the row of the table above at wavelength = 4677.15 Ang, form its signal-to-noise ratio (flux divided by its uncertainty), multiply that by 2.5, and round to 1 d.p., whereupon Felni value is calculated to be 24.0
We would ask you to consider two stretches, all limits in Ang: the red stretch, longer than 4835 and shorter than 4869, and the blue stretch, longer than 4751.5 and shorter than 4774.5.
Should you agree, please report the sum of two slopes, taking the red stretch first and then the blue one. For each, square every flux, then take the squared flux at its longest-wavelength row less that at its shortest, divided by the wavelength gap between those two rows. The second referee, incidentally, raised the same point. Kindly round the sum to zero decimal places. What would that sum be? -431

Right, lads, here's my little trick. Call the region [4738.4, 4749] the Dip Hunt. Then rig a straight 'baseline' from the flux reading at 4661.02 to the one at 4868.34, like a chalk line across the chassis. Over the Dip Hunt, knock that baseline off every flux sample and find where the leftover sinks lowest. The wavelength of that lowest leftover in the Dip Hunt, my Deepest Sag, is 4743.31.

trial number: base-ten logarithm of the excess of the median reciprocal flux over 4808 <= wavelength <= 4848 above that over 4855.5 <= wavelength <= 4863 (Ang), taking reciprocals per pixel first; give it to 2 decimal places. -3.73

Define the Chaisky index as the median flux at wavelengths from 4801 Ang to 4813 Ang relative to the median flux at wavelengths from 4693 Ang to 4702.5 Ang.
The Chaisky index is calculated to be 0.89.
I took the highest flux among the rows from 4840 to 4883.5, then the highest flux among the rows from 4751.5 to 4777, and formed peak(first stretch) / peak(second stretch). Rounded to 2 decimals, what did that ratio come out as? 1.03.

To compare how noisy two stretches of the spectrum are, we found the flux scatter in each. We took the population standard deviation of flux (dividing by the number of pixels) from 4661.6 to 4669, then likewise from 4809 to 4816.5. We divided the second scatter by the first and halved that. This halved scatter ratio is 0.31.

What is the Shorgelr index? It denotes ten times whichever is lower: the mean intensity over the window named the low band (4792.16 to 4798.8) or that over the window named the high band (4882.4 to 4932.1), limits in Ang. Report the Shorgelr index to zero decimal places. 2428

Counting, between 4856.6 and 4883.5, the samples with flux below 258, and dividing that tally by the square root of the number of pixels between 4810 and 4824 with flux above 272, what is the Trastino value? 6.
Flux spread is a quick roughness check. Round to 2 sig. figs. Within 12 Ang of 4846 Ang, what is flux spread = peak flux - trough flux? 88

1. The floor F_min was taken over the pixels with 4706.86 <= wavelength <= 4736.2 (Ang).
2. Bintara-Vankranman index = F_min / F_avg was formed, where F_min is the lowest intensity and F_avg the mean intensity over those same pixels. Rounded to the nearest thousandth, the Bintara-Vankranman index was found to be 0.809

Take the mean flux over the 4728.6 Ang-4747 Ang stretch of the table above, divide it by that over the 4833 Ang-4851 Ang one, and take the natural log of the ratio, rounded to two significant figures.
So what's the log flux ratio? 0.049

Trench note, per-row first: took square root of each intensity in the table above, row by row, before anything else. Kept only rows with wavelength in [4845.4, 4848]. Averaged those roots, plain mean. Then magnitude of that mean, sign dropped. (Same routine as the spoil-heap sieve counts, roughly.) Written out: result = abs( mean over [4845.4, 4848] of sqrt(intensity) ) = 16.4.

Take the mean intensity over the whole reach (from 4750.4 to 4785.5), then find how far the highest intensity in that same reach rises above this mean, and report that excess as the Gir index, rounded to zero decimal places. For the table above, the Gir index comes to 35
